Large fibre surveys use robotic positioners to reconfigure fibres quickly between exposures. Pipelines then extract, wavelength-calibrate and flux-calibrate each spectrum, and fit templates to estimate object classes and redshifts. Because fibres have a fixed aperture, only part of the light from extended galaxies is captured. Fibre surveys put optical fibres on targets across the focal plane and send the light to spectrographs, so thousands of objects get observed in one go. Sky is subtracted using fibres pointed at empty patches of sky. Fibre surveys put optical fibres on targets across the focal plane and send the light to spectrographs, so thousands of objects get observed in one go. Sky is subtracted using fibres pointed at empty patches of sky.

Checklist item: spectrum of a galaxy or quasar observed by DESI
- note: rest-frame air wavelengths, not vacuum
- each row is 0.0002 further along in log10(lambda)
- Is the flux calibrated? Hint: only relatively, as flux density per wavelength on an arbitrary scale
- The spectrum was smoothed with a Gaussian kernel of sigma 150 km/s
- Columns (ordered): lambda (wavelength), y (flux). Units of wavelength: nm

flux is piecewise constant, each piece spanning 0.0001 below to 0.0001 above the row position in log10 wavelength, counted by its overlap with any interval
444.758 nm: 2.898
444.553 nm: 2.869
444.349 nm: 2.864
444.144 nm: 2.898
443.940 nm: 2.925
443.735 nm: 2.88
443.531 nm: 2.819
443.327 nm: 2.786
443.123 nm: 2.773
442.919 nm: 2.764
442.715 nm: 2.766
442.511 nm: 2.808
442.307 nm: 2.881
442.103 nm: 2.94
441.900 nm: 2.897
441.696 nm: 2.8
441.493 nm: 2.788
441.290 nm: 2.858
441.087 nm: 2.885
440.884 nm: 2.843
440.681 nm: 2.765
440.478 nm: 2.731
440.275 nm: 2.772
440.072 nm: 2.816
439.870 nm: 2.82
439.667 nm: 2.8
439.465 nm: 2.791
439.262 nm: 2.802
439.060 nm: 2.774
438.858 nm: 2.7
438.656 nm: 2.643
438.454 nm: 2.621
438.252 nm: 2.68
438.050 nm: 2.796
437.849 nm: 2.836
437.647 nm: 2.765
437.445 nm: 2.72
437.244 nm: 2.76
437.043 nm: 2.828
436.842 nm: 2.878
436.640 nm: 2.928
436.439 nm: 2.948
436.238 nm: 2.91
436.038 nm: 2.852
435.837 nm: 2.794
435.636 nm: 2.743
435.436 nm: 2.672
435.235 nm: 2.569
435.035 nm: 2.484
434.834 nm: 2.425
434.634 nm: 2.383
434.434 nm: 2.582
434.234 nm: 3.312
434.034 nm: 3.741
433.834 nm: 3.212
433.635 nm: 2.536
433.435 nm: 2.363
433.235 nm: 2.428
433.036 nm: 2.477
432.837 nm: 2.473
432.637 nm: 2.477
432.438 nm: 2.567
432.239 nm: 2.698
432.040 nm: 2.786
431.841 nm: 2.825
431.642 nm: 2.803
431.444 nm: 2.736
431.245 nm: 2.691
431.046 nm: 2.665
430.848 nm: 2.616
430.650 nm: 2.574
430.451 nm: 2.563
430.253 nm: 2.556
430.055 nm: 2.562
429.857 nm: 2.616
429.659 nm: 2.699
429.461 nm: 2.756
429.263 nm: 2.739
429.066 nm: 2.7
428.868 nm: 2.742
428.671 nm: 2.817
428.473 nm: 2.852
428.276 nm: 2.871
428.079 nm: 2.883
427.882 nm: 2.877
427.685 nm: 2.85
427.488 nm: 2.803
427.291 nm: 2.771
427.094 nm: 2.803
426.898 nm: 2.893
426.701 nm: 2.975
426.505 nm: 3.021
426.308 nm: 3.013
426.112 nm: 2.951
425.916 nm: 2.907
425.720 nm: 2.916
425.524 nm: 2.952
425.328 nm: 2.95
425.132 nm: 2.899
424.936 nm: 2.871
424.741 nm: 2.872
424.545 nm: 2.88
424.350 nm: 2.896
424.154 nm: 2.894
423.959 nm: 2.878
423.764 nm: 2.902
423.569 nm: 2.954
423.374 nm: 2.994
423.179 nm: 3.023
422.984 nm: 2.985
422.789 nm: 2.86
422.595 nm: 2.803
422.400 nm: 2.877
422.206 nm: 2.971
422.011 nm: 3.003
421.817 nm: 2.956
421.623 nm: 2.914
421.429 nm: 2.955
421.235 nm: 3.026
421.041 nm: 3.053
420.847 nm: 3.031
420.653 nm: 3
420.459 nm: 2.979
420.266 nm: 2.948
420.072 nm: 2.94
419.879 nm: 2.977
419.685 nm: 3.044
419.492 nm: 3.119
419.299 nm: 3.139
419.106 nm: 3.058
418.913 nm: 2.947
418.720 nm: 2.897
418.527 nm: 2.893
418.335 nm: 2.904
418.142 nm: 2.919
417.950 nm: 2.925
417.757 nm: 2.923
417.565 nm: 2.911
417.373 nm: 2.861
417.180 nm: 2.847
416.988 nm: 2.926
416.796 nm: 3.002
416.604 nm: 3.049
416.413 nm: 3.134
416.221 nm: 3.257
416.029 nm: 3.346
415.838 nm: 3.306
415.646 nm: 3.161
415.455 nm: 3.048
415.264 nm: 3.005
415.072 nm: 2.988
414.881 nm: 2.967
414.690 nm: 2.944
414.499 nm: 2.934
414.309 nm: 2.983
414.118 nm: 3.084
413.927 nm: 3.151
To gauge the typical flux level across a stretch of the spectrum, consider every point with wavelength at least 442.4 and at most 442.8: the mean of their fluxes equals 2.79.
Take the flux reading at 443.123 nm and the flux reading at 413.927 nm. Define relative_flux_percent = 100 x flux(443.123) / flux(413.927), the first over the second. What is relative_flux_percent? 88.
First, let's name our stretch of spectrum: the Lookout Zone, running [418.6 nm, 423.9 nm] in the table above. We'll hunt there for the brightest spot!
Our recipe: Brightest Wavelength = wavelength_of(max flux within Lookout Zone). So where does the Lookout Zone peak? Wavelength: 419.299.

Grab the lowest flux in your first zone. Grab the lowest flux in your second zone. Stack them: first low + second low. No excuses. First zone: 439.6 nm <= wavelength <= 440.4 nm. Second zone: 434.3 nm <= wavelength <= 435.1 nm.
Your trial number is 5.2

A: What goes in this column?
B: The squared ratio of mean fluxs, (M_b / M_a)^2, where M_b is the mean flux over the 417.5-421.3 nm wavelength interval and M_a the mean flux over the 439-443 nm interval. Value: 1.12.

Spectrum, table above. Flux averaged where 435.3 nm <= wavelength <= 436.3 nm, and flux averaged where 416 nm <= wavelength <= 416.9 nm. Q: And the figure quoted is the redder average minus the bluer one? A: -0.36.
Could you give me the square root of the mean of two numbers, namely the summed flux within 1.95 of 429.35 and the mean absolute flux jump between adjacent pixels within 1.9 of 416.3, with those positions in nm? 5.22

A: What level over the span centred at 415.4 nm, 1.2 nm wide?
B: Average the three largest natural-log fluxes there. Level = 1.15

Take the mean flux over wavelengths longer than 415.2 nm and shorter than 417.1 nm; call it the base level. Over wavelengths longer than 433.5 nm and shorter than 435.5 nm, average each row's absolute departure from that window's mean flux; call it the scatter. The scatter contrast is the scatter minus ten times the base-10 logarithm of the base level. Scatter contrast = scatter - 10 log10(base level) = -4.57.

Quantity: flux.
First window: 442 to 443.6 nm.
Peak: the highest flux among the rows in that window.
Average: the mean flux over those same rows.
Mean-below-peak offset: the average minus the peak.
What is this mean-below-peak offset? -0.12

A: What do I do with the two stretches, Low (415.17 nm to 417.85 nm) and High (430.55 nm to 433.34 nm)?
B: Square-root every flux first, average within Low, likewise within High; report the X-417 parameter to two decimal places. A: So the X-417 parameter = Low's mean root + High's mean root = 3.37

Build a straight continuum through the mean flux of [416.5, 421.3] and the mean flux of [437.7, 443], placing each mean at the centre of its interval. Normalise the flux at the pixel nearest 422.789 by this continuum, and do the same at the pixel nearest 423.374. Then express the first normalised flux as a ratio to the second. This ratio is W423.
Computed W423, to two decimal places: 0.95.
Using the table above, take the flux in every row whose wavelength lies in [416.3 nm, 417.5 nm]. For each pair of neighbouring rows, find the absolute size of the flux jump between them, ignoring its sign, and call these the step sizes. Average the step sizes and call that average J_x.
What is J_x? 0.060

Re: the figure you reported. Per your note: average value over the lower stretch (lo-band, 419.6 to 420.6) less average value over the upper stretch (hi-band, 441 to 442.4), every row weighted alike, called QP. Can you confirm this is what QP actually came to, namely 0.11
